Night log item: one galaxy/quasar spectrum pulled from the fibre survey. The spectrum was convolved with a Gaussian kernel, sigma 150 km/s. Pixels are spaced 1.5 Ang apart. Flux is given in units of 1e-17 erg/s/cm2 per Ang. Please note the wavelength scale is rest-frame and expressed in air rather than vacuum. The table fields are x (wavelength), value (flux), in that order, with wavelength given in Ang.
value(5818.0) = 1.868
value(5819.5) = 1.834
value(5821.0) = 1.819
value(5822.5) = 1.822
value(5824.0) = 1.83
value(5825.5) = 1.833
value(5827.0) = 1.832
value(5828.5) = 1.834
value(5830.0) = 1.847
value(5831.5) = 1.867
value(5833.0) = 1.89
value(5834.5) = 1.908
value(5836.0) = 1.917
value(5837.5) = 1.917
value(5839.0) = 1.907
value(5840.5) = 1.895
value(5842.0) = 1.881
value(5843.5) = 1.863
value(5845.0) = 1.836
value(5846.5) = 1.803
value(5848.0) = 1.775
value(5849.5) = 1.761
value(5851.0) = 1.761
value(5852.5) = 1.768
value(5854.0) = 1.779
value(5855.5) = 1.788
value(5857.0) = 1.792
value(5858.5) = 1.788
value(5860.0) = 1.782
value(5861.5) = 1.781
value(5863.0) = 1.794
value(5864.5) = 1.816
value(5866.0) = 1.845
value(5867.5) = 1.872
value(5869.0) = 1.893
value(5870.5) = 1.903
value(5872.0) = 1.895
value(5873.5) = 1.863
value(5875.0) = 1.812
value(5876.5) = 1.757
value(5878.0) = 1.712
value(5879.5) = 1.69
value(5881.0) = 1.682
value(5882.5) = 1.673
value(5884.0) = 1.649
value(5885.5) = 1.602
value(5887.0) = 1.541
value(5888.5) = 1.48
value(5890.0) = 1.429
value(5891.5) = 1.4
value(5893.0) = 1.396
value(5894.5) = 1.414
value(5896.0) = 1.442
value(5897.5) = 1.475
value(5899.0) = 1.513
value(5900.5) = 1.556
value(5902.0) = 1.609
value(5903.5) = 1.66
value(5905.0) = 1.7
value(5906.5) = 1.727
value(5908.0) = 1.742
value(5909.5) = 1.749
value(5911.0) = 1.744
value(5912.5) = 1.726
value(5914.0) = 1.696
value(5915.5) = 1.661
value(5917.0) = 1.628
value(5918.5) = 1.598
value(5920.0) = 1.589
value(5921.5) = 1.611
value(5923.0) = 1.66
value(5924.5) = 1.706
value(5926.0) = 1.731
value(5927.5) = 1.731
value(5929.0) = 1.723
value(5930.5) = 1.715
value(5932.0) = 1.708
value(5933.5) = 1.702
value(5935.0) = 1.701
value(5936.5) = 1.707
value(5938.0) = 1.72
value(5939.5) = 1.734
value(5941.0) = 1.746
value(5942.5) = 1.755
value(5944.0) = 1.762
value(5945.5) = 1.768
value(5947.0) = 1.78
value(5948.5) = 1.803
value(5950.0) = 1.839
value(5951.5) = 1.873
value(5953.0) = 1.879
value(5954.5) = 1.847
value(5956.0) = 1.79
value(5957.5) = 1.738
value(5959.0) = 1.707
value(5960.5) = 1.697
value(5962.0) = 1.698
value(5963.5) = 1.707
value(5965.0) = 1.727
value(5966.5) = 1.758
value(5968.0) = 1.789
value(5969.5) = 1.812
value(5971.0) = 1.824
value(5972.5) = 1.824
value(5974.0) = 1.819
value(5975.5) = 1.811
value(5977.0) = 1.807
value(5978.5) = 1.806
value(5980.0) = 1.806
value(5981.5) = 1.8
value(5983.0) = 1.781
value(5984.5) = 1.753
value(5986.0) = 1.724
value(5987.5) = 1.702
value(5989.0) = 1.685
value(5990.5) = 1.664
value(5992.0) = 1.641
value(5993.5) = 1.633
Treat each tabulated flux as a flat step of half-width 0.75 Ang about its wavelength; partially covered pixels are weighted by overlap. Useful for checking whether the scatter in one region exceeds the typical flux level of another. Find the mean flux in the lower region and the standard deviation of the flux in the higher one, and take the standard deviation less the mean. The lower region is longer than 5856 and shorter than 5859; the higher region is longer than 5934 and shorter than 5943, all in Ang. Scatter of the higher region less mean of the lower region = -1.77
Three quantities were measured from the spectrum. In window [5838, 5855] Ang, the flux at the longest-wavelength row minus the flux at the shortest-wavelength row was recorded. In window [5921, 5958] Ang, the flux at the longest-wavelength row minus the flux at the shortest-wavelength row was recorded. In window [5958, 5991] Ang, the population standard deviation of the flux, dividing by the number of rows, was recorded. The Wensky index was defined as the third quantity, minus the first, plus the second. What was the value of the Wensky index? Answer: 0.31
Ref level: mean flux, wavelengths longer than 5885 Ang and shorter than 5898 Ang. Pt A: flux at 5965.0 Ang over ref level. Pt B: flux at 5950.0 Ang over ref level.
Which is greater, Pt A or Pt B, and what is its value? 1.26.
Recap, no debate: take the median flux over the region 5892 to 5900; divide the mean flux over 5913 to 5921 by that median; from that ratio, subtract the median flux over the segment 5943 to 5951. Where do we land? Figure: -0.65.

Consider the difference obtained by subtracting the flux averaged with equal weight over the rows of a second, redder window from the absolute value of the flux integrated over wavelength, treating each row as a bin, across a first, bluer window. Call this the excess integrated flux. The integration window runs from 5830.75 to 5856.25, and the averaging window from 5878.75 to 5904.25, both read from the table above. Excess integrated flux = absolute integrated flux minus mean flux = 45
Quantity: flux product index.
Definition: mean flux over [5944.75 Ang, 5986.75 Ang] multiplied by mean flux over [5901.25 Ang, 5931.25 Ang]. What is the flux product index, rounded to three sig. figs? 3.01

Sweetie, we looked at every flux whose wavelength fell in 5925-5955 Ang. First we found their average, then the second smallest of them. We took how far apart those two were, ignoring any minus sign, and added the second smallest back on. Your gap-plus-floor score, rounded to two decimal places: 1.76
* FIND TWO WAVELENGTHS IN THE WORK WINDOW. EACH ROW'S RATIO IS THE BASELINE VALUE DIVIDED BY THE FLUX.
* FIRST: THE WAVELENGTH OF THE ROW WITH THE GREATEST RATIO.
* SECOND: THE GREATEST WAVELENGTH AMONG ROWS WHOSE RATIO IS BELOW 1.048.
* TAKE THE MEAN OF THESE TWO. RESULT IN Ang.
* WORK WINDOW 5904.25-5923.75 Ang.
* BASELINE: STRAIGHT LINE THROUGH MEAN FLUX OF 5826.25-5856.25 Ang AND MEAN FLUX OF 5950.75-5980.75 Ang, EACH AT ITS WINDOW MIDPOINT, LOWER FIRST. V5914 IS 5915.5 Ang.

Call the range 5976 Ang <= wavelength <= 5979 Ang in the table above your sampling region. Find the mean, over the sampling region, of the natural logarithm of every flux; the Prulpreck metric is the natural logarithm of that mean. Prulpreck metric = -0.525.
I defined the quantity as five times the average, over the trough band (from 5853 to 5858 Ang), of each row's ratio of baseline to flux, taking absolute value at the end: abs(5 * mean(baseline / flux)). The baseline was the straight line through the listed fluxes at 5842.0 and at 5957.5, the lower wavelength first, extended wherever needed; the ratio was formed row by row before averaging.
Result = 5.22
